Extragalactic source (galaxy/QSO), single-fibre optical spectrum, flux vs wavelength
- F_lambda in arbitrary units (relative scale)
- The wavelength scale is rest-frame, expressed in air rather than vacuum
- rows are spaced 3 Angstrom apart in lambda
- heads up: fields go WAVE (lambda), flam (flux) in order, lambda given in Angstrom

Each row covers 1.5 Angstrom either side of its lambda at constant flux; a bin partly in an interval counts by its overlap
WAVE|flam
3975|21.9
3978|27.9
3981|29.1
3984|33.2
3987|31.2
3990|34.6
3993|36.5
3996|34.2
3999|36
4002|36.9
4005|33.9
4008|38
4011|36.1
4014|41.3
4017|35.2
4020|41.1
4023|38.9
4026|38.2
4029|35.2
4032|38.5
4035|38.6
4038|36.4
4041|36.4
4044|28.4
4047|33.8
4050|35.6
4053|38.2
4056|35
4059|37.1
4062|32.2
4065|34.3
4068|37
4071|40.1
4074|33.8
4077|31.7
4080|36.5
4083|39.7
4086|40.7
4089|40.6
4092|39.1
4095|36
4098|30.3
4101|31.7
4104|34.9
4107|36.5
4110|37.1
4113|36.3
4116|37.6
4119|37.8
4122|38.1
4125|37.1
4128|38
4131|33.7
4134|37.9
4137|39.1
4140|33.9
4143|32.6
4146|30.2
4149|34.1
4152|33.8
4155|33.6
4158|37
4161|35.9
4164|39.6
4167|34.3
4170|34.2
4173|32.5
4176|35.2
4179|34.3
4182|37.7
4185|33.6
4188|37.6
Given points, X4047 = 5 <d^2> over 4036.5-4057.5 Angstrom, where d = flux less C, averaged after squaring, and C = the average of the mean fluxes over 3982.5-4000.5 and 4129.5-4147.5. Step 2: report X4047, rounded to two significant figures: 43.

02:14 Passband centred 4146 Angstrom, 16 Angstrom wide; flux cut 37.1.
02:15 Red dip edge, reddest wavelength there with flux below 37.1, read 4152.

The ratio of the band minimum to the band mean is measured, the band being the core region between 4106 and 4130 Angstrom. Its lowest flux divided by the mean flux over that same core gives 0.97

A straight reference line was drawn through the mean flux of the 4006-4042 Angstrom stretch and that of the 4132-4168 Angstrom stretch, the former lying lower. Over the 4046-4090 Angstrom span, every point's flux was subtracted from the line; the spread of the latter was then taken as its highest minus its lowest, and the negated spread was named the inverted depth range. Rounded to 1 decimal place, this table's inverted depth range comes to -9.2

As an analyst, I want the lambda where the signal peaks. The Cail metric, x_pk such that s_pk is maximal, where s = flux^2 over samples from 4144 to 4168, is 4164 Angstrom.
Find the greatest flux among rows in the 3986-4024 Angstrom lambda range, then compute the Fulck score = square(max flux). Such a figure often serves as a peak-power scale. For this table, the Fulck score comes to 1706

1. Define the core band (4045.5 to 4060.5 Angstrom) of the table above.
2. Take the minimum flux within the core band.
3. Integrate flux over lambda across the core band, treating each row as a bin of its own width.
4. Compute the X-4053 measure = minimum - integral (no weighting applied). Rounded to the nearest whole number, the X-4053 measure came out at -505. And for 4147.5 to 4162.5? -490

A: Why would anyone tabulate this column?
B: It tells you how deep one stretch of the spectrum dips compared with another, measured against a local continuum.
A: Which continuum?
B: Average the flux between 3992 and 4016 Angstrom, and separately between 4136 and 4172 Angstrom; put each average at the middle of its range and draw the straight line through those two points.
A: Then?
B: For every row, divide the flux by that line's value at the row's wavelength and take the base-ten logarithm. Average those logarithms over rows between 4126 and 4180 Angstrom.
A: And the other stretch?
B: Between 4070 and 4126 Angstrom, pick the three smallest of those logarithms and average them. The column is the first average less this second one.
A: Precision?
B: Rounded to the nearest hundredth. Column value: 0.06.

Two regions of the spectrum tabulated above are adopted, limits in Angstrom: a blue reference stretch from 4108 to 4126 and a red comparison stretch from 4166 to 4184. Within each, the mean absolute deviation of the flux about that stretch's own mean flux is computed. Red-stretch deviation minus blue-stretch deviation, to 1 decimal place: 0.7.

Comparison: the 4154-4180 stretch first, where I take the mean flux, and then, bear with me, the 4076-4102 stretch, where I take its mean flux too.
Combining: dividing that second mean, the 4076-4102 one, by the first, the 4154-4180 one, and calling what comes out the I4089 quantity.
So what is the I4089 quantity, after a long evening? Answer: 1.03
